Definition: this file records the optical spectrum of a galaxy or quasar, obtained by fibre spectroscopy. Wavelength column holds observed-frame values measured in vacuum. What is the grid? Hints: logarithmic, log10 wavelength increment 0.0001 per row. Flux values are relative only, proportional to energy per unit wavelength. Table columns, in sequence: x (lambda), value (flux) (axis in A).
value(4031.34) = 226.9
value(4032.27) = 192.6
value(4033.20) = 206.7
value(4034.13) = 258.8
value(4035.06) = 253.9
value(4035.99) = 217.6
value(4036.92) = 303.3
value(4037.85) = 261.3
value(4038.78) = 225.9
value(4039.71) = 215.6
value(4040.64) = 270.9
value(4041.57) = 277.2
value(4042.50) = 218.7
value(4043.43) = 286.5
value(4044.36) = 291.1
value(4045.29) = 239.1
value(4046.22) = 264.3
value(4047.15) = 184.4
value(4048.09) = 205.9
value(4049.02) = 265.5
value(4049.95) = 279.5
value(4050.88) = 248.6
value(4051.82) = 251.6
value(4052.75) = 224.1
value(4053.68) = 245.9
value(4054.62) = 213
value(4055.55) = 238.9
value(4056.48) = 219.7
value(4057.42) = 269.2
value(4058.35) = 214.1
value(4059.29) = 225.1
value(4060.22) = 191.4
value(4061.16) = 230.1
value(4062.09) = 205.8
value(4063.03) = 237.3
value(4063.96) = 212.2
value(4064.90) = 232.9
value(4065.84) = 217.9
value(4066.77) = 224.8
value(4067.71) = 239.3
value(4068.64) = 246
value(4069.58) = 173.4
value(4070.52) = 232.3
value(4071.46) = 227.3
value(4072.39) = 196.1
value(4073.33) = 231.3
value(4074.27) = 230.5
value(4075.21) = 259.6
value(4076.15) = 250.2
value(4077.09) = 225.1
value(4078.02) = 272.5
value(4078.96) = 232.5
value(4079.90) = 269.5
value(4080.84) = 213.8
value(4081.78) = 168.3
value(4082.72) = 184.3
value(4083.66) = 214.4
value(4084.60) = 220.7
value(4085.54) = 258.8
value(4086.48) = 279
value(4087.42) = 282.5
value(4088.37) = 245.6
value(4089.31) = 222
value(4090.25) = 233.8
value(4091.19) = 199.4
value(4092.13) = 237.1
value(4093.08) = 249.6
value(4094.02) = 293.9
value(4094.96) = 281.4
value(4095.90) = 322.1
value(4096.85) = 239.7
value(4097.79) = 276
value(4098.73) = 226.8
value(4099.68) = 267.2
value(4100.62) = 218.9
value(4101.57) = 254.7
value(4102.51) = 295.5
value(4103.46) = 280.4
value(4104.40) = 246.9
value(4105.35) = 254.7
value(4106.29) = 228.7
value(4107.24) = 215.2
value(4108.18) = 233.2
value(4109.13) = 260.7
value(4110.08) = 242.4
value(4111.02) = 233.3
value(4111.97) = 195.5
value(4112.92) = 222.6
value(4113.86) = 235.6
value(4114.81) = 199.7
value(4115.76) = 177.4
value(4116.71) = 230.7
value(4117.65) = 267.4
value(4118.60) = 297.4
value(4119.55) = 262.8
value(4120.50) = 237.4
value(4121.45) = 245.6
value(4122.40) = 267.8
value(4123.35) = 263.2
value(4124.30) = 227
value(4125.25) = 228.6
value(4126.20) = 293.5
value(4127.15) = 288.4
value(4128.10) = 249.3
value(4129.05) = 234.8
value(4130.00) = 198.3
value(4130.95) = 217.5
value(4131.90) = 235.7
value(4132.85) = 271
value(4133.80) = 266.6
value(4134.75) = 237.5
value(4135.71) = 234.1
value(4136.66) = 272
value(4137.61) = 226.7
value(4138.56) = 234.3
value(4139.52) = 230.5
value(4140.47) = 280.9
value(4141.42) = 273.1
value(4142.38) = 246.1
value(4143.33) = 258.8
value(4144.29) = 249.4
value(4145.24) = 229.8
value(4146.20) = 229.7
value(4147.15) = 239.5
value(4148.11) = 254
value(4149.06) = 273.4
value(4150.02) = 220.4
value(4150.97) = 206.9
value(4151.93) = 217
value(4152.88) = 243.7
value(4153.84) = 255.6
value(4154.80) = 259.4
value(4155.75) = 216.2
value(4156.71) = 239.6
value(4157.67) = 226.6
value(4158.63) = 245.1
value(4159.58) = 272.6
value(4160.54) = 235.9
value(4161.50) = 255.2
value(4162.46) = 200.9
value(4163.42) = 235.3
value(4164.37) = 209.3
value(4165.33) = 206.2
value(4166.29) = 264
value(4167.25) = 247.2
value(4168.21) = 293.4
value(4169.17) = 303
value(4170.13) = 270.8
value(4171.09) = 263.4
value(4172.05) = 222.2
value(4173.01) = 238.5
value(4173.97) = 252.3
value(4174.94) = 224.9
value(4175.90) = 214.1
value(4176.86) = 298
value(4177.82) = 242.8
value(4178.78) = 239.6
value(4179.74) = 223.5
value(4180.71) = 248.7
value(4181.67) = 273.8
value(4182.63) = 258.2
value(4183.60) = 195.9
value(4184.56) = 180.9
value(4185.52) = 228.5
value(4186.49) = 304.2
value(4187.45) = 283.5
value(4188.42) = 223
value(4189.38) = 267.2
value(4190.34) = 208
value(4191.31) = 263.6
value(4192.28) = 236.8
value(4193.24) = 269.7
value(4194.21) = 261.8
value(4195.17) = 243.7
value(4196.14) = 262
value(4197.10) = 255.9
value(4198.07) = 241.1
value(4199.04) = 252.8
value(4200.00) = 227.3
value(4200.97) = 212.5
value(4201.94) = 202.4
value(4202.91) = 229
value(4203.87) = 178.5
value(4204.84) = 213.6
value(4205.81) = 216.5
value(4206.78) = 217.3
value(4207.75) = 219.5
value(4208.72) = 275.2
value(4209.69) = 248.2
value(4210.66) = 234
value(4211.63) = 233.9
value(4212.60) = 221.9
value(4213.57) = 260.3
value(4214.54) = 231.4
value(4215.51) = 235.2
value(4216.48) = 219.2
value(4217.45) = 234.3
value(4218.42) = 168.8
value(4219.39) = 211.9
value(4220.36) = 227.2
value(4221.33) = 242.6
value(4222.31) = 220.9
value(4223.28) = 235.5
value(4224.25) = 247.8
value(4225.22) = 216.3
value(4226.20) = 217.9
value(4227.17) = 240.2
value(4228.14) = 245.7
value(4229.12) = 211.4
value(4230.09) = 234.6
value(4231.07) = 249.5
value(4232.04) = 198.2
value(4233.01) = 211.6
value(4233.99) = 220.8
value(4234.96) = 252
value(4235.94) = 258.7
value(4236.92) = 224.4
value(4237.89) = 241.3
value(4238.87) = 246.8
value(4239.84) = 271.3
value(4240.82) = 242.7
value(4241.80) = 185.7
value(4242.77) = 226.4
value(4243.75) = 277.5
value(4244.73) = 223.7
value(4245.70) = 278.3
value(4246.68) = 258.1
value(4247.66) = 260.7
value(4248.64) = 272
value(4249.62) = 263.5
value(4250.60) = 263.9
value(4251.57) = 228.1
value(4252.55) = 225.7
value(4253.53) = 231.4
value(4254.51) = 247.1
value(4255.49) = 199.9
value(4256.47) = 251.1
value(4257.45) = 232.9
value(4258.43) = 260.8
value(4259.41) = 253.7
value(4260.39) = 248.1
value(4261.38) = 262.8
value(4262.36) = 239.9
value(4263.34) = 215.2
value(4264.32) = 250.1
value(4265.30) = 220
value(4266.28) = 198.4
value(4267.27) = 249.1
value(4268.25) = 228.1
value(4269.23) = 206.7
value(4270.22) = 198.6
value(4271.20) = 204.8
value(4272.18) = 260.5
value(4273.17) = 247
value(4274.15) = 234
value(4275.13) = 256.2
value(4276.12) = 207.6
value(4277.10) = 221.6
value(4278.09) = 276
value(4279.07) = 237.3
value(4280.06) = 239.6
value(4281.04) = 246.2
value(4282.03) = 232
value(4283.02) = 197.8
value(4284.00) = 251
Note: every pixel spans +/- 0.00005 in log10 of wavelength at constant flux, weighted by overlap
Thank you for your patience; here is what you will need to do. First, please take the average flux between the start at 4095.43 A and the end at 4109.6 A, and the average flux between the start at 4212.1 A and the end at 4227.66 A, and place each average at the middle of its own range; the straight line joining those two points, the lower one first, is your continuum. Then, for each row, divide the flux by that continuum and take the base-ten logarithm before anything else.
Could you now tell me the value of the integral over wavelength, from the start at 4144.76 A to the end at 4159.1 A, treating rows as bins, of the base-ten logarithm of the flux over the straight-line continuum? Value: -0.17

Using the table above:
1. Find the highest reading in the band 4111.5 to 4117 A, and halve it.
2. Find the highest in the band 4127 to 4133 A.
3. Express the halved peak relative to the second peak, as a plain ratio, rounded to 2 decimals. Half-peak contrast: 0.41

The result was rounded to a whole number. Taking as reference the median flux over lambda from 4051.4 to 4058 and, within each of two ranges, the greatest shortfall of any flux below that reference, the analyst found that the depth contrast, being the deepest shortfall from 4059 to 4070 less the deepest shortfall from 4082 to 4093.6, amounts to 11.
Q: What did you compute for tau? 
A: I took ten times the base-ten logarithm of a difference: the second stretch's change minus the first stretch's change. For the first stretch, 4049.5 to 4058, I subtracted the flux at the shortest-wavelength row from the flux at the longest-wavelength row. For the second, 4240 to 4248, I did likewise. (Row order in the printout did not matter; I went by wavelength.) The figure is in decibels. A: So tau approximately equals 15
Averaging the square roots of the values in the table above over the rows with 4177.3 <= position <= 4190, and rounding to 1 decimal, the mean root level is 15.6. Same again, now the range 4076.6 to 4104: 15.7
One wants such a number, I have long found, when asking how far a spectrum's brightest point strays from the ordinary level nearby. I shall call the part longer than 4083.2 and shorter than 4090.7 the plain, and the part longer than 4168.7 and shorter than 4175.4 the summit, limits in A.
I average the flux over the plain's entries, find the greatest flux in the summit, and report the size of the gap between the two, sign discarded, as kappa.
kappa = 58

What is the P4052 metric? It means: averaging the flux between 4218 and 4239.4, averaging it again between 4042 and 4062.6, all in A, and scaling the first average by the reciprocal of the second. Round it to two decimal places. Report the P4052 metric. 0.96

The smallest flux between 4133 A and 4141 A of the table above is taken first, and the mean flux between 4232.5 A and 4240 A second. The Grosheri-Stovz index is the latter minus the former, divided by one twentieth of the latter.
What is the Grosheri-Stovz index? 1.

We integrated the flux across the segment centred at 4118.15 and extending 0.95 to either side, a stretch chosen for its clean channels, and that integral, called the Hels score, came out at 536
